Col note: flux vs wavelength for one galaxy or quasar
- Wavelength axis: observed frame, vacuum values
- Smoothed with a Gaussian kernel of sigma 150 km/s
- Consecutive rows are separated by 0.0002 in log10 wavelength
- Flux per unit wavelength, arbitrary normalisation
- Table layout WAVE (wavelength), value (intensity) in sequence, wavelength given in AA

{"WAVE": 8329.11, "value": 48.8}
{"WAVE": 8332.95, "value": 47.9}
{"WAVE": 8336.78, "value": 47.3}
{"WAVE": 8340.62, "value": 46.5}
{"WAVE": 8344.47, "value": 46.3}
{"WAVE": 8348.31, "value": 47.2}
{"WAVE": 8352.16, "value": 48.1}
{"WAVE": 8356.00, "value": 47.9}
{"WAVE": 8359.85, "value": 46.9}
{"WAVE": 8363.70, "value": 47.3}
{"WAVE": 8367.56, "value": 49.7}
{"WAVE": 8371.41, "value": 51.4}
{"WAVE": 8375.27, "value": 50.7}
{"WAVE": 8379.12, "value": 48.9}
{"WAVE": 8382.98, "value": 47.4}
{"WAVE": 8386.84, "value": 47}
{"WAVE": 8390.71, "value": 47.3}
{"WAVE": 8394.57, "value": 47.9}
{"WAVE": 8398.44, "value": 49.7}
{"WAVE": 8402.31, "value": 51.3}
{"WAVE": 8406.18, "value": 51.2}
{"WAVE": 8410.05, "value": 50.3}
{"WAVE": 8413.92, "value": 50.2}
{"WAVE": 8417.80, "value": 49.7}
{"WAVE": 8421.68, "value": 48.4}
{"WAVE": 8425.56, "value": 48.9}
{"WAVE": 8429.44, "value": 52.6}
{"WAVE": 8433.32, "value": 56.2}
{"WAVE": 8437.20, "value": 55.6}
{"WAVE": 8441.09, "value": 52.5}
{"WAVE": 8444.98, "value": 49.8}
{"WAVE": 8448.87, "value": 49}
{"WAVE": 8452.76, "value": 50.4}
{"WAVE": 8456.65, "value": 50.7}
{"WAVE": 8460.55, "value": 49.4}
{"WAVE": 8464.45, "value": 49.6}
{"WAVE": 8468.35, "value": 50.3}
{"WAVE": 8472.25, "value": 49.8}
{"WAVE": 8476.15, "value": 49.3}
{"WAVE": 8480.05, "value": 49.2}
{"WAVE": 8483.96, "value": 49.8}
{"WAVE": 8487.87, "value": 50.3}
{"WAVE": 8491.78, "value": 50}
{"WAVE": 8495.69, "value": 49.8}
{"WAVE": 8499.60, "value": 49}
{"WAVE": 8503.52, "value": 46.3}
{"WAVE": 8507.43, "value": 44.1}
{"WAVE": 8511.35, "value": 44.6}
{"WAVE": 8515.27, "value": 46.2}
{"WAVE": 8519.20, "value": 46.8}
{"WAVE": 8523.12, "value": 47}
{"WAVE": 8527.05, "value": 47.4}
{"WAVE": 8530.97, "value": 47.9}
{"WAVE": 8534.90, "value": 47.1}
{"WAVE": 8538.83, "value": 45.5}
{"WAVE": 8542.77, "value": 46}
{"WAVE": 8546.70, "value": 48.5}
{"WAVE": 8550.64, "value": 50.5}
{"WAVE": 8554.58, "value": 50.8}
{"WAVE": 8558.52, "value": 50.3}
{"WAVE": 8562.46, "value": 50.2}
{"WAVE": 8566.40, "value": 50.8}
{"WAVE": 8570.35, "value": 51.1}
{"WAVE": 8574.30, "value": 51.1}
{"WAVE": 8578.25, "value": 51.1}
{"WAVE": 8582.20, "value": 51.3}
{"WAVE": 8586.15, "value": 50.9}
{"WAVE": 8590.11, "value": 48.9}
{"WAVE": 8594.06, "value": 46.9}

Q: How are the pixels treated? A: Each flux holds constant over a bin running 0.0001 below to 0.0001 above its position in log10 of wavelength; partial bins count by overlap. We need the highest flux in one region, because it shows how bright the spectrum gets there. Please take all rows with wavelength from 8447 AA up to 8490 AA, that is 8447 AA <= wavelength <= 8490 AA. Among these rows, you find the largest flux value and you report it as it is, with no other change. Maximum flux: 50.7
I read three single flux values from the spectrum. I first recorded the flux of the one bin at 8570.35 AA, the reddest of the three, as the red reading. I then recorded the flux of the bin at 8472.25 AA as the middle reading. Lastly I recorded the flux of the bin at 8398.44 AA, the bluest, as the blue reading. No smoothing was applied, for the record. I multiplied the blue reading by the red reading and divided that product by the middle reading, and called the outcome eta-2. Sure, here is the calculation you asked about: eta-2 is 51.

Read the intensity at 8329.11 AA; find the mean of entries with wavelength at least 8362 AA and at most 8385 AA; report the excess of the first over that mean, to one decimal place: -0.4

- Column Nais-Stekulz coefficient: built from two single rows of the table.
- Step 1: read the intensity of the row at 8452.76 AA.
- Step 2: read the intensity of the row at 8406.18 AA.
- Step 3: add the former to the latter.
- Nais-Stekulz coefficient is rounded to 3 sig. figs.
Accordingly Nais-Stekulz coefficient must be 102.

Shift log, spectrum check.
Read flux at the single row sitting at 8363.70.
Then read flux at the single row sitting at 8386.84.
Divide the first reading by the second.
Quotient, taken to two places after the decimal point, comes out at 1.01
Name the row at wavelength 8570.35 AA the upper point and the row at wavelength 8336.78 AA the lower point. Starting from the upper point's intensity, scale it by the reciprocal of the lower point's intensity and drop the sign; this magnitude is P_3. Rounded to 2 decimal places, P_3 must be 1.08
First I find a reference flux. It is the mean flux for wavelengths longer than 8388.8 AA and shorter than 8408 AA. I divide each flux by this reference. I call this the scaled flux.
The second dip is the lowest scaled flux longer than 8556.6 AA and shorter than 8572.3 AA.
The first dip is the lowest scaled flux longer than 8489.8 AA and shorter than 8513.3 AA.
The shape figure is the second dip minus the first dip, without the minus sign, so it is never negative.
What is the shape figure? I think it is 0.12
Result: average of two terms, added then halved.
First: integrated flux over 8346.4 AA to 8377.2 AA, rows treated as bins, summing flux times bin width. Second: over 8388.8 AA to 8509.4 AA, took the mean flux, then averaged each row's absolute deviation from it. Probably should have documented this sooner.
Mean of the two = 750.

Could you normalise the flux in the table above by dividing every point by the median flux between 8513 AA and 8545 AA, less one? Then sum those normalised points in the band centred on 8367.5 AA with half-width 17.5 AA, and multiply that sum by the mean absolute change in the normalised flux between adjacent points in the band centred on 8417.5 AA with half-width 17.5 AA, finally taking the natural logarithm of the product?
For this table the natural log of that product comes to -4.6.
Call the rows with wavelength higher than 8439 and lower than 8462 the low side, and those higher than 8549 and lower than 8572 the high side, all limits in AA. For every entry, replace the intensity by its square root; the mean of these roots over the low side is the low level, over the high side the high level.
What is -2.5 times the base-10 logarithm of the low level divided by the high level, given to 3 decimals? 0.003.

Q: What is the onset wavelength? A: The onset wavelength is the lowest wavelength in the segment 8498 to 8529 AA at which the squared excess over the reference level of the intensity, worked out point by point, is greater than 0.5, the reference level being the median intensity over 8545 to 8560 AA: 8499.60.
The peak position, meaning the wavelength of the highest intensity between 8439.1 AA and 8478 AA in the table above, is 8441.09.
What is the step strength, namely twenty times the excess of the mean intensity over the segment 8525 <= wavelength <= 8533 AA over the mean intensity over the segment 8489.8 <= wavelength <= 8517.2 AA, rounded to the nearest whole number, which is 10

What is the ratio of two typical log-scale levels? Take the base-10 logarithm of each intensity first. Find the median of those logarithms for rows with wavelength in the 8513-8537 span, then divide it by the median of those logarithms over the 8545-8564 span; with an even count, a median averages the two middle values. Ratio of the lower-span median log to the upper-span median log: 0.98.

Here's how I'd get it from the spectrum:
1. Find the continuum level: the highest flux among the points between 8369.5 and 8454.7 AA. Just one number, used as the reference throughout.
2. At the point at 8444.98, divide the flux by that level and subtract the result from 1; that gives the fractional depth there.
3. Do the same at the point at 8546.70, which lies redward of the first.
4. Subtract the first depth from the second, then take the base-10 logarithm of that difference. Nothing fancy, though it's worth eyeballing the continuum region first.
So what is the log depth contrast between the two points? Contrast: -1.6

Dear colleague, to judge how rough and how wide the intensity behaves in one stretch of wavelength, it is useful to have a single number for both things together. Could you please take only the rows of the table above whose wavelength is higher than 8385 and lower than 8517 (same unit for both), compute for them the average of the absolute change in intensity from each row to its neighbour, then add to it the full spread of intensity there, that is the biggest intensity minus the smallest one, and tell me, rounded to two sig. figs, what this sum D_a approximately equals 13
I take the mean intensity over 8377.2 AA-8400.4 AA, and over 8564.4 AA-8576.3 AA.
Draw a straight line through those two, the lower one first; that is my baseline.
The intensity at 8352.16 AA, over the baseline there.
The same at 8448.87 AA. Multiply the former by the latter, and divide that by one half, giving 2.03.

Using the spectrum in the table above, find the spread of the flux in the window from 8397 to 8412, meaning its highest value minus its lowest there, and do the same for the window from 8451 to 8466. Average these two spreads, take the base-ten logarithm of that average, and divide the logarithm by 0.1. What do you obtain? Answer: 1.6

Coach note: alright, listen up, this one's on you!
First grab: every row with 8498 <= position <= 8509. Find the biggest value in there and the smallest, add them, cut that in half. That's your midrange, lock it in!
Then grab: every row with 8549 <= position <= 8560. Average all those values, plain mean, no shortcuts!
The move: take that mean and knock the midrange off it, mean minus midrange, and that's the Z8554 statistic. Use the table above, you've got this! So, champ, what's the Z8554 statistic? 4.0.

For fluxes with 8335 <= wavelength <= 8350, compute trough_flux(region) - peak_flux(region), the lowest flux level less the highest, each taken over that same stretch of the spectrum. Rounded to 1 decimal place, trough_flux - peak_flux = -1.0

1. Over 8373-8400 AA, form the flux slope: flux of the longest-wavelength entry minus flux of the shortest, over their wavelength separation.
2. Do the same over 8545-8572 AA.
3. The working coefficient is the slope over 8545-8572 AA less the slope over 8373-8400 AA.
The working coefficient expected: 0.15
